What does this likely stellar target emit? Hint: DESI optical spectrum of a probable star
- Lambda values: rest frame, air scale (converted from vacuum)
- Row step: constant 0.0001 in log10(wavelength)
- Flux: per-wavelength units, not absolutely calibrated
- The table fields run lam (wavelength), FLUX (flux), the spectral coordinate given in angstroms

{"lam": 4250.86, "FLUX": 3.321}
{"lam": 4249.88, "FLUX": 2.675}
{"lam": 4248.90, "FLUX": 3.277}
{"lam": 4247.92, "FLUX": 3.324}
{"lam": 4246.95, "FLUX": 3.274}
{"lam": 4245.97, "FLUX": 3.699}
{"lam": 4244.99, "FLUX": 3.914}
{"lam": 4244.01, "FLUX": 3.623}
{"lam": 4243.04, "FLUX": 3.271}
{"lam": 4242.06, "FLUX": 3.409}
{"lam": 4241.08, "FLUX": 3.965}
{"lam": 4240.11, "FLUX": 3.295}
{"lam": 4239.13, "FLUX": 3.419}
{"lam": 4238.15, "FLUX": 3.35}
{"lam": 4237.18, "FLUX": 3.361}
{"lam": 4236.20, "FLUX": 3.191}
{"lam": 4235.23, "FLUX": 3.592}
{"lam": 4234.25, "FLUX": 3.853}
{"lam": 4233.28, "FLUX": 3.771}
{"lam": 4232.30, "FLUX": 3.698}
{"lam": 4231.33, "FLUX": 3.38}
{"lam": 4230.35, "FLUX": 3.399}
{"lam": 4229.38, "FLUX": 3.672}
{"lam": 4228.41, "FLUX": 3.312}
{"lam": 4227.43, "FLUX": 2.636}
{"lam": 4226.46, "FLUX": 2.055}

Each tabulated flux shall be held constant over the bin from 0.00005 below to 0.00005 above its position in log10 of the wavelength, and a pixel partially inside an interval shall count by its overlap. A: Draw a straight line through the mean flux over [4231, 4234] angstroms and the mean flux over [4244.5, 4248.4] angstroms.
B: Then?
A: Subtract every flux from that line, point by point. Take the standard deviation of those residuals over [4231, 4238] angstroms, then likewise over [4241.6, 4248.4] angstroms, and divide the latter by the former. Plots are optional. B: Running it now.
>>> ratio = 1.0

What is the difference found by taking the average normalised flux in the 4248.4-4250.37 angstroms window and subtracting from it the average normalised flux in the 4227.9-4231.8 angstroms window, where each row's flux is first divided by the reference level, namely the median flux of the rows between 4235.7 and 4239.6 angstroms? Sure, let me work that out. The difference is -0.14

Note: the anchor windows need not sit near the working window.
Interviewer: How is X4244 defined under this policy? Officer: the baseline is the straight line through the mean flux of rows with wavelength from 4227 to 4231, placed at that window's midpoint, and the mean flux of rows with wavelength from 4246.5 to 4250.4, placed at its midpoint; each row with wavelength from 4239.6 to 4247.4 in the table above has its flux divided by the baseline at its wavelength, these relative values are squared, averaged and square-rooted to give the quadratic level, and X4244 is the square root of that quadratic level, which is 1.06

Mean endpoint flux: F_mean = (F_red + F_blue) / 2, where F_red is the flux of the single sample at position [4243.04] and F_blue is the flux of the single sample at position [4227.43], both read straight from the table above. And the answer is 2.95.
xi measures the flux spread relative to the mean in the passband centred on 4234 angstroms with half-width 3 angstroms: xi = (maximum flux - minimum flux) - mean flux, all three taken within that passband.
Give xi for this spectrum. -2.9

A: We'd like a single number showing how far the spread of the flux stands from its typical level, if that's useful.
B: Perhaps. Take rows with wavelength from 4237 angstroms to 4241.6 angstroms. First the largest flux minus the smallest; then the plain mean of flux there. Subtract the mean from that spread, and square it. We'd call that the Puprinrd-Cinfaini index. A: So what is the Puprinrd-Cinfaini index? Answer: 7.9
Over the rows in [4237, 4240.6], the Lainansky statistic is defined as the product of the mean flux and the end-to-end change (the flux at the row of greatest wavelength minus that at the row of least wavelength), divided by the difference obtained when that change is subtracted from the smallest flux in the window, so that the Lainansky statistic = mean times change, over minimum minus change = -0.1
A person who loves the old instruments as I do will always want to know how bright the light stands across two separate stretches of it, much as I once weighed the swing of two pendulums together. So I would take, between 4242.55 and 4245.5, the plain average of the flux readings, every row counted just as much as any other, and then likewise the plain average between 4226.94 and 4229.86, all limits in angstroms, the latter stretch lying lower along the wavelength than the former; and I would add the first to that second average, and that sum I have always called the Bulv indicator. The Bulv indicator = 6.81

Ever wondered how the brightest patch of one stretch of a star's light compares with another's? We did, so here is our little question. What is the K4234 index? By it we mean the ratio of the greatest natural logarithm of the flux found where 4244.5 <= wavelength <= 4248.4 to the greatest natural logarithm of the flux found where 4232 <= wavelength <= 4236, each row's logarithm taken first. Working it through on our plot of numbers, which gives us 1.01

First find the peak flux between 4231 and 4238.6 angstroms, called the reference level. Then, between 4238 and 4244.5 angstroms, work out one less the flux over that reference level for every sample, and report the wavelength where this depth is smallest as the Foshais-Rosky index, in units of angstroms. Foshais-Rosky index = 4241.08 angstroms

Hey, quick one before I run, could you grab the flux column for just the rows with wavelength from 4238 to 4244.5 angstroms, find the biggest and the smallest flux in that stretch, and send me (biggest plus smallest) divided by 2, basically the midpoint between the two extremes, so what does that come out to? 3.62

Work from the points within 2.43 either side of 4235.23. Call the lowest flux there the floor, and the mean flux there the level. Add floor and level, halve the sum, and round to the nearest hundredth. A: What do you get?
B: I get 3.37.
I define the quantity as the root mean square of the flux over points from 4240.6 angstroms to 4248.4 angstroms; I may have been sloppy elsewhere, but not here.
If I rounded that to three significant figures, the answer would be 3.57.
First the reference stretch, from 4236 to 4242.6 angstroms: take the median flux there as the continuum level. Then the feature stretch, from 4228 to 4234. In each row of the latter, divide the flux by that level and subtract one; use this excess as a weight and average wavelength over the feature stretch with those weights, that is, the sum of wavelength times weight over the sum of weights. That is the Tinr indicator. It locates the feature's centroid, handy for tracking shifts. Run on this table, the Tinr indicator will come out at 4231.9 angstroms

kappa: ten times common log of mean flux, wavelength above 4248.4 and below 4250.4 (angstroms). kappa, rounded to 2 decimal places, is 4.74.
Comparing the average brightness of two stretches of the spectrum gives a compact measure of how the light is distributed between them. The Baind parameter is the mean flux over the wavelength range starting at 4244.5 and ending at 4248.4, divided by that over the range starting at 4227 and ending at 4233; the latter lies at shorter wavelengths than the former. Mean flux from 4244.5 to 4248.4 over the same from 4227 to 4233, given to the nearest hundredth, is 1.06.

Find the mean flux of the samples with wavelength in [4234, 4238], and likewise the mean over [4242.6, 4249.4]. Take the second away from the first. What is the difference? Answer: 0.0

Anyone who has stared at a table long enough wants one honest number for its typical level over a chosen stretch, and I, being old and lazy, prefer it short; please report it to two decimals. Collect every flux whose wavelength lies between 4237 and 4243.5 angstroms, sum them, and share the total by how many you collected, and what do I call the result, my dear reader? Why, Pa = 3.44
